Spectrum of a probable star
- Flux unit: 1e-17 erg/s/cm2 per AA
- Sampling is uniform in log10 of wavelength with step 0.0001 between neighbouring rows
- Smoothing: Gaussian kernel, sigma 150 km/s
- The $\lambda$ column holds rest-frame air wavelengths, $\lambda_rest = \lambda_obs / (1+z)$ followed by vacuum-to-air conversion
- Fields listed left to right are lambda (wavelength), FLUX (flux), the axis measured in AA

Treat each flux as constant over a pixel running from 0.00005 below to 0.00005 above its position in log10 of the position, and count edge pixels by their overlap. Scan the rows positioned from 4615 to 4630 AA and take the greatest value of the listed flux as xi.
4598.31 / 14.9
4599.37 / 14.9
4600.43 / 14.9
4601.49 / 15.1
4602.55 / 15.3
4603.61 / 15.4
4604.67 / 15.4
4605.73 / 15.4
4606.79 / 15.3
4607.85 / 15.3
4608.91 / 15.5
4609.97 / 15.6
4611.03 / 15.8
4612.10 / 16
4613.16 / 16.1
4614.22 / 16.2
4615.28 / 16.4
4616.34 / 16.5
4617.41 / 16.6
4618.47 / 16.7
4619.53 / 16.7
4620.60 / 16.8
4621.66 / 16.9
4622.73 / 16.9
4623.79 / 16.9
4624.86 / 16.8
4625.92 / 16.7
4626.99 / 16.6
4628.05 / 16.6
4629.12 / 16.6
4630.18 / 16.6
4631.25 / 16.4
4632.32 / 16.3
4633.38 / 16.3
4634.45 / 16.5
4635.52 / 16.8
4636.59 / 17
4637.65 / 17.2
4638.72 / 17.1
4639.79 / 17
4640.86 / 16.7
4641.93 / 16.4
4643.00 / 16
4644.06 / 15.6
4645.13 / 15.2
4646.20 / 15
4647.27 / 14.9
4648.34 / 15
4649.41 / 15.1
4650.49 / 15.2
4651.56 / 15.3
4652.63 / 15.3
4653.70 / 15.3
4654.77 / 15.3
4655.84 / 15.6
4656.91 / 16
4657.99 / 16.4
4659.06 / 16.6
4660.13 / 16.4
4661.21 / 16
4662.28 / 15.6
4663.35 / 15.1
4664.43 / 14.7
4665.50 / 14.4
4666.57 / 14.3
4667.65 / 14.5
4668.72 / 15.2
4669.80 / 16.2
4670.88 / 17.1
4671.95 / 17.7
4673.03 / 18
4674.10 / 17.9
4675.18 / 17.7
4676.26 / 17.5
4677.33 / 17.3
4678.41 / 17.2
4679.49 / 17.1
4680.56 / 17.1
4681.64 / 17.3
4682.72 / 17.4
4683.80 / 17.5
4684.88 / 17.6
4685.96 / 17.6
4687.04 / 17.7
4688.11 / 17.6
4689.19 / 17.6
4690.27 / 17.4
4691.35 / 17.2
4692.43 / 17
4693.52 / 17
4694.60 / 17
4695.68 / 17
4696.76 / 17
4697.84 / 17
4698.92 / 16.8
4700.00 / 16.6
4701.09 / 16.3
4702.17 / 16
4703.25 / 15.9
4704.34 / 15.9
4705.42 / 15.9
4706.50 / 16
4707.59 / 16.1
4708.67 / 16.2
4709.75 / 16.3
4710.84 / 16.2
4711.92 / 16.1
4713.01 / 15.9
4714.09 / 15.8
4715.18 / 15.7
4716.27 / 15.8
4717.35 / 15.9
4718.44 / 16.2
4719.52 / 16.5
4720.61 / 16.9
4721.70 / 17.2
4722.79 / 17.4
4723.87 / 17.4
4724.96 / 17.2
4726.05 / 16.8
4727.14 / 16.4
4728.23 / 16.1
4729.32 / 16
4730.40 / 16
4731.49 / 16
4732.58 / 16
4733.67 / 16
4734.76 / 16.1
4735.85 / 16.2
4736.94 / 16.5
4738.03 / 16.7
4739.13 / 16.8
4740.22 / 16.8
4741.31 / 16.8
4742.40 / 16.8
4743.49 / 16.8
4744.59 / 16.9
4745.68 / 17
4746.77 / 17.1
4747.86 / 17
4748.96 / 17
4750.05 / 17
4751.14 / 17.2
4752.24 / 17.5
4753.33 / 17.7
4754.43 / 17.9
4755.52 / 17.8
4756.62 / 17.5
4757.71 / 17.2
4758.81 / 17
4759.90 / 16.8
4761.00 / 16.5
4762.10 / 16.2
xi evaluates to 16.9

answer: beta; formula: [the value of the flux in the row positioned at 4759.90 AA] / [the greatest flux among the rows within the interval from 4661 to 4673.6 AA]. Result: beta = 0.93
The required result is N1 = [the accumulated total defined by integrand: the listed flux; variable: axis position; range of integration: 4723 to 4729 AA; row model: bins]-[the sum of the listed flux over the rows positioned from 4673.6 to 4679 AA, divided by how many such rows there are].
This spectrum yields 83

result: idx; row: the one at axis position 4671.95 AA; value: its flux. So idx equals 17.7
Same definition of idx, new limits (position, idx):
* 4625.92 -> 16.7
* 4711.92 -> 16.1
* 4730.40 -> 16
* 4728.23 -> 16.1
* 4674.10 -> 17.9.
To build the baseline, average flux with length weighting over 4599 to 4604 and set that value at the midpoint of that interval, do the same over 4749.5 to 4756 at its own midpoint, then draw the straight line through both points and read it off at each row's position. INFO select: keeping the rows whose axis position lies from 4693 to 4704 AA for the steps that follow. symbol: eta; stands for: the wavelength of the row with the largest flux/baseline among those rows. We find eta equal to 4693.52 AA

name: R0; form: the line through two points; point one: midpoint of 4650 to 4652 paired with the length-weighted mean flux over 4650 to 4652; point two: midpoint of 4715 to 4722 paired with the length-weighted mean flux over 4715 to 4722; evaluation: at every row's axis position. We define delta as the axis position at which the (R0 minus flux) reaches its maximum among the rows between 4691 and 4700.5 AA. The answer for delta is 4700.00 AA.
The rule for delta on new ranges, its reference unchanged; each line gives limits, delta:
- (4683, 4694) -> 4693.52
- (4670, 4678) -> 4670.88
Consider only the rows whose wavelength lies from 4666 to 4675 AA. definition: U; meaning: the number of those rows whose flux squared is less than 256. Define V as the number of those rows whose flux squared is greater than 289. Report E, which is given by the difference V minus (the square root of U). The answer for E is 2.3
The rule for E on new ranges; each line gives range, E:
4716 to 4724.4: 1.6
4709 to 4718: -2.2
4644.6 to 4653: -2.8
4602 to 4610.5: -2.8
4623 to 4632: 0.0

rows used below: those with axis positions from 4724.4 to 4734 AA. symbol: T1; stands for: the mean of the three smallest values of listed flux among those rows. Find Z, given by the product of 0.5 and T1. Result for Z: 8.0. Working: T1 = 16.0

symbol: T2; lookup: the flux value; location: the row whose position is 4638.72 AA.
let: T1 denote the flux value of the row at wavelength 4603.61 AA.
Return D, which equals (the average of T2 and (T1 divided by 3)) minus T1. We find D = -4.3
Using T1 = 15.4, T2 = 17.1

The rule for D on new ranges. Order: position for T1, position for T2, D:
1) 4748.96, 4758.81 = -5.7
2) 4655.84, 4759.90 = -4.6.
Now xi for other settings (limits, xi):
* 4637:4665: 17.2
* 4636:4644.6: 17.2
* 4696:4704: 17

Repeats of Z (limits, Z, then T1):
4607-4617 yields 7.7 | 15.5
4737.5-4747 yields 8.4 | 16.8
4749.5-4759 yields 8.5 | 17.1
